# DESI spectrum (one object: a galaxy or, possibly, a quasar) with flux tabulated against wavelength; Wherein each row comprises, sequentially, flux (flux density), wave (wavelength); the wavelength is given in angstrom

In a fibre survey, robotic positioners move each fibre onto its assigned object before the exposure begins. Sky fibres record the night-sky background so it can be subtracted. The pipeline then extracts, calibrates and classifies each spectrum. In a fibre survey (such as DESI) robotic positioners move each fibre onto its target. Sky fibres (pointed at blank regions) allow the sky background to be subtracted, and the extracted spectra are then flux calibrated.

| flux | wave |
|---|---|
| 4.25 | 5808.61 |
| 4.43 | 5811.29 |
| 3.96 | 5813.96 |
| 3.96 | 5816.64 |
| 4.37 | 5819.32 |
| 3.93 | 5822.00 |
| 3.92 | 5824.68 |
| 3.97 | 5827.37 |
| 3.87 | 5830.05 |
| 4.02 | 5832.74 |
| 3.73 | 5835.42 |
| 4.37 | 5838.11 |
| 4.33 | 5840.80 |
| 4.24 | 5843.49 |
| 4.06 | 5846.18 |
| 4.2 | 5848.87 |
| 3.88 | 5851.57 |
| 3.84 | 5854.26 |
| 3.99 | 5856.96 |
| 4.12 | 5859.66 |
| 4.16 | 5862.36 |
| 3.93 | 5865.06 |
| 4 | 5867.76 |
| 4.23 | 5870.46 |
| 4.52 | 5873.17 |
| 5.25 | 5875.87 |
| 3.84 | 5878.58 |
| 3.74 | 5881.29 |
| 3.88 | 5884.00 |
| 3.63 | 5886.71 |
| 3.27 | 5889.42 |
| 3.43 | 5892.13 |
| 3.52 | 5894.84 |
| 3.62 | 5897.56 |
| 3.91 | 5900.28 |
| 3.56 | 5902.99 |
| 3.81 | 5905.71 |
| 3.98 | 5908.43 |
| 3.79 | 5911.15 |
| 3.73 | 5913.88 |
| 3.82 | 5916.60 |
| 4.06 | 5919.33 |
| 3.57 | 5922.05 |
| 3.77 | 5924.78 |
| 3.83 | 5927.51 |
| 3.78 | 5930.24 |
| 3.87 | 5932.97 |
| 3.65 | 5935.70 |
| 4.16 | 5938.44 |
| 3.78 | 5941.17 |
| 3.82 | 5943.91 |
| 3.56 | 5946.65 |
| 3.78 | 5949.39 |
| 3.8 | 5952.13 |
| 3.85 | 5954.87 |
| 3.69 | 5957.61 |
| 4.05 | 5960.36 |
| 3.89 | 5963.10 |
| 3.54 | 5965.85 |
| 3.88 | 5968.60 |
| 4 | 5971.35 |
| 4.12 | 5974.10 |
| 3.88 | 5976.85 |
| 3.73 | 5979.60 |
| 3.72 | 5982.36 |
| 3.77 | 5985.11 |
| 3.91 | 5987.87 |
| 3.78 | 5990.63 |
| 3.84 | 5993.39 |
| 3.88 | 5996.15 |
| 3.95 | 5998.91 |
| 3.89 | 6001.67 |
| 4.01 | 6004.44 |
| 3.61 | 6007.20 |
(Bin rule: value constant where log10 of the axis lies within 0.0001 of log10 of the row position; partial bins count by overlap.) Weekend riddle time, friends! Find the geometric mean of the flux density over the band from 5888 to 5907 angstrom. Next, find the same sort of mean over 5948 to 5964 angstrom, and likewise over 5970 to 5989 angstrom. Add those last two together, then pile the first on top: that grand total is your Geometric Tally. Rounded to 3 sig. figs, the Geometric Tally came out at 11.3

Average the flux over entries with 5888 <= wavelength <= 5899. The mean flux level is 3.46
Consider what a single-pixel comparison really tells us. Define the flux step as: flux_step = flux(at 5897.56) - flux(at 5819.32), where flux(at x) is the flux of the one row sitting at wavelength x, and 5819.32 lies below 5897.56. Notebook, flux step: -0.75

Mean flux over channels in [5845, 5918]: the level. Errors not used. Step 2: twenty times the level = 78.3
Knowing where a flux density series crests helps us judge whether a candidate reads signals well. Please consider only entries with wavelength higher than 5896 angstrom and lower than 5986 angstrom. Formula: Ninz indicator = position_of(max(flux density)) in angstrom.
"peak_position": 5938.44 angstrom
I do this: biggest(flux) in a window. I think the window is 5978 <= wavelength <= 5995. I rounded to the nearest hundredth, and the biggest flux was 3.91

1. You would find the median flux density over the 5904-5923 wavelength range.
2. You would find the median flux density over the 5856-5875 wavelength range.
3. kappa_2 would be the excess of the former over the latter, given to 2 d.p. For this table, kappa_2 -0.31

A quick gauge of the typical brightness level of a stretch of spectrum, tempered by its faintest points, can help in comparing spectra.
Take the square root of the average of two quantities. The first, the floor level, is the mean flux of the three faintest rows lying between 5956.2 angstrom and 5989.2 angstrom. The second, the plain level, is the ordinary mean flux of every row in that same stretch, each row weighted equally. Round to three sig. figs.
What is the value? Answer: 1.94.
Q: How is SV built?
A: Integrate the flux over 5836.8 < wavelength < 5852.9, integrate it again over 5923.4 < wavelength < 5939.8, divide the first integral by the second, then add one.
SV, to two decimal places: 2.07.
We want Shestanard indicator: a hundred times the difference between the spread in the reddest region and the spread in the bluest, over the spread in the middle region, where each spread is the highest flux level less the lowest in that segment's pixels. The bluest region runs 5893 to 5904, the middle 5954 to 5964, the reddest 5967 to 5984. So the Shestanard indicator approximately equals 3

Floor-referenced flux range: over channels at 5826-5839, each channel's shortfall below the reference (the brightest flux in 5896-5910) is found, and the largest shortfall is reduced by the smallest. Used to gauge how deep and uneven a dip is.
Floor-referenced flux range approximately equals 0.64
